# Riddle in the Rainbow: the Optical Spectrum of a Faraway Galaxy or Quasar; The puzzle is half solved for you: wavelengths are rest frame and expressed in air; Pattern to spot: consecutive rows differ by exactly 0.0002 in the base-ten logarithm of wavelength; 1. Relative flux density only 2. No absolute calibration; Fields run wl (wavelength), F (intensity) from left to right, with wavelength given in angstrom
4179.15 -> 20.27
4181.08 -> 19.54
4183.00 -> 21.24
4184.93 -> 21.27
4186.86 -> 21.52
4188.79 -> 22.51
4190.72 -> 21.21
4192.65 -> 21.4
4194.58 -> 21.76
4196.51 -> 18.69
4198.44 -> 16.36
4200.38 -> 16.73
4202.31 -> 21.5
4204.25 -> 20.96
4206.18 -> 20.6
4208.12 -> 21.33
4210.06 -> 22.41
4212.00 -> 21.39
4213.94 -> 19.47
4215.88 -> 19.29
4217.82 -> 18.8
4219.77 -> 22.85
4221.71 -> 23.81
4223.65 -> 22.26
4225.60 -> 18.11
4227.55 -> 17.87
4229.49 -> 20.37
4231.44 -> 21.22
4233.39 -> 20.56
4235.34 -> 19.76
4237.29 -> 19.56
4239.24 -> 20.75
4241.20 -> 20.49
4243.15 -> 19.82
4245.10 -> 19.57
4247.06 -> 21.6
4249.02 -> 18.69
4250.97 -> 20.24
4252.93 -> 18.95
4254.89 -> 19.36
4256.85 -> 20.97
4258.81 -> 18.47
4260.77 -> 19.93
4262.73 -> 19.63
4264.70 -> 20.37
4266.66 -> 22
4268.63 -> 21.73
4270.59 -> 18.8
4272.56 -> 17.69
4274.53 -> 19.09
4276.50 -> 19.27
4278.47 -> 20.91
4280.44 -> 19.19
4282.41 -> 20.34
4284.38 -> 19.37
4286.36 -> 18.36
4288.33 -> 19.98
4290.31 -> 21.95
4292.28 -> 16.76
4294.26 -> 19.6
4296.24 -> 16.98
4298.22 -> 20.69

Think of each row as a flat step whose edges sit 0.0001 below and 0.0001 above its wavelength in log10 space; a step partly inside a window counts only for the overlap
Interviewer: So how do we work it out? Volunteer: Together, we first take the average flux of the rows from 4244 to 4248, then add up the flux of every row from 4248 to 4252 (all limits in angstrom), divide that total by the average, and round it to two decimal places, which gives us 1.89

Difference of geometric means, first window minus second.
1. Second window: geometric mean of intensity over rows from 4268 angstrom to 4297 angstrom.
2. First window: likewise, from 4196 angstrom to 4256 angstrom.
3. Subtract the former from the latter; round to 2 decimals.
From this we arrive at 0.76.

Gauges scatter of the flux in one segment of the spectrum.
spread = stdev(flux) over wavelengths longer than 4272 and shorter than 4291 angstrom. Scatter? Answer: 1.2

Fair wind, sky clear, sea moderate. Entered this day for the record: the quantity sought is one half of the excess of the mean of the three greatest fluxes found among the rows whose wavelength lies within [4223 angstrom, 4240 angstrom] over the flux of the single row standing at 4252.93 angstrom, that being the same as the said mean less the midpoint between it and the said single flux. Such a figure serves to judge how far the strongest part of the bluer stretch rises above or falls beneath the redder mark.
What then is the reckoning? 1.2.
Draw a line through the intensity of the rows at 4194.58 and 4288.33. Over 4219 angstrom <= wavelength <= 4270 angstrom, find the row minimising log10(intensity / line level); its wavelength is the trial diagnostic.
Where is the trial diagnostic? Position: 4227.55 angstrom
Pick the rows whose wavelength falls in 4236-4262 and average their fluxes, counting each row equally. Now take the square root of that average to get 4.46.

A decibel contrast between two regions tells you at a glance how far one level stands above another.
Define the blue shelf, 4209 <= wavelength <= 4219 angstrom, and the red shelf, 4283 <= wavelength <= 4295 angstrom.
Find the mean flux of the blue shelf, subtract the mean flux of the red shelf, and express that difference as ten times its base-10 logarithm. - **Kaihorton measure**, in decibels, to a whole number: 0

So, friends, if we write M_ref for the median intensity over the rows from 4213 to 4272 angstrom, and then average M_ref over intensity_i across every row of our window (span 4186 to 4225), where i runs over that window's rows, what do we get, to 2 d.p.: 0.97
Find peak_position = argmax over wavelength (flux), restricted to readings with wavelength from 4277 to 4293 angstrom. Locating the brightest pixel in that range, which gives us 4290.31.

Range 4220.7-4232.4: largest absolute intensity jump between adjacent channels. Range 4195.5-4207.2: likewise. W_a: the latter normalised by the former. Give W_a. 1.1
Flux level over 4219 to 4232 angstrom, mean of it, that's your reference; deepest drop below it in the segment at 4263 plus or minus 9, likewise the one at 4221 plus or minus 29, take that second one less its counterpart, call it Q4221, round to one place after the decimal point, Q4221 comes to 2.1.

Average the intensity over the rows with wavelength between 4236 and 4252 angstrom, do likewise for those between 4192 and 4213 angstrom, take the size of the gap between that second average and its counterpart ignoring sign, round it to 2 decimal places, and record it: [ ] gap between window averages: 0.19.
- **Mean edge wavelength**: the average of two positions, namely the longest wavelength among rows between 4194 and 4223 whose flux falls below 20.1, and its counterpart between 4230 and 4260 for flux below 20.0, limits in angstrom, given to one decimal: 4238.3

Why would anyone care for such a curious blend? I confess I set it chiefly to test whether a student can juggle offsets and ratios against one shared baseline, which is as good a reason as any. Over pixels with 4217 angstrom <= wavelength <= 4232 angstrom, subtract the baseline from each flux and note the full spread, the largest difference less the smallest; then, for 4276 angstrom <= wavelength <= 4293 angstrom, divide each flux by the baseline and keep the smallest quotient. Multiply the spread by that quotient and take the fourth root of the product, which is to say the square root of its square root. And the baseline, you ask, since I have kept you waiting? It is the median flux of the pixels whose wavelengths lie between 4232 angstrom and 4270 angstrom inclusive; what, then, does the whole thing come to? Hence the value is 1.49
